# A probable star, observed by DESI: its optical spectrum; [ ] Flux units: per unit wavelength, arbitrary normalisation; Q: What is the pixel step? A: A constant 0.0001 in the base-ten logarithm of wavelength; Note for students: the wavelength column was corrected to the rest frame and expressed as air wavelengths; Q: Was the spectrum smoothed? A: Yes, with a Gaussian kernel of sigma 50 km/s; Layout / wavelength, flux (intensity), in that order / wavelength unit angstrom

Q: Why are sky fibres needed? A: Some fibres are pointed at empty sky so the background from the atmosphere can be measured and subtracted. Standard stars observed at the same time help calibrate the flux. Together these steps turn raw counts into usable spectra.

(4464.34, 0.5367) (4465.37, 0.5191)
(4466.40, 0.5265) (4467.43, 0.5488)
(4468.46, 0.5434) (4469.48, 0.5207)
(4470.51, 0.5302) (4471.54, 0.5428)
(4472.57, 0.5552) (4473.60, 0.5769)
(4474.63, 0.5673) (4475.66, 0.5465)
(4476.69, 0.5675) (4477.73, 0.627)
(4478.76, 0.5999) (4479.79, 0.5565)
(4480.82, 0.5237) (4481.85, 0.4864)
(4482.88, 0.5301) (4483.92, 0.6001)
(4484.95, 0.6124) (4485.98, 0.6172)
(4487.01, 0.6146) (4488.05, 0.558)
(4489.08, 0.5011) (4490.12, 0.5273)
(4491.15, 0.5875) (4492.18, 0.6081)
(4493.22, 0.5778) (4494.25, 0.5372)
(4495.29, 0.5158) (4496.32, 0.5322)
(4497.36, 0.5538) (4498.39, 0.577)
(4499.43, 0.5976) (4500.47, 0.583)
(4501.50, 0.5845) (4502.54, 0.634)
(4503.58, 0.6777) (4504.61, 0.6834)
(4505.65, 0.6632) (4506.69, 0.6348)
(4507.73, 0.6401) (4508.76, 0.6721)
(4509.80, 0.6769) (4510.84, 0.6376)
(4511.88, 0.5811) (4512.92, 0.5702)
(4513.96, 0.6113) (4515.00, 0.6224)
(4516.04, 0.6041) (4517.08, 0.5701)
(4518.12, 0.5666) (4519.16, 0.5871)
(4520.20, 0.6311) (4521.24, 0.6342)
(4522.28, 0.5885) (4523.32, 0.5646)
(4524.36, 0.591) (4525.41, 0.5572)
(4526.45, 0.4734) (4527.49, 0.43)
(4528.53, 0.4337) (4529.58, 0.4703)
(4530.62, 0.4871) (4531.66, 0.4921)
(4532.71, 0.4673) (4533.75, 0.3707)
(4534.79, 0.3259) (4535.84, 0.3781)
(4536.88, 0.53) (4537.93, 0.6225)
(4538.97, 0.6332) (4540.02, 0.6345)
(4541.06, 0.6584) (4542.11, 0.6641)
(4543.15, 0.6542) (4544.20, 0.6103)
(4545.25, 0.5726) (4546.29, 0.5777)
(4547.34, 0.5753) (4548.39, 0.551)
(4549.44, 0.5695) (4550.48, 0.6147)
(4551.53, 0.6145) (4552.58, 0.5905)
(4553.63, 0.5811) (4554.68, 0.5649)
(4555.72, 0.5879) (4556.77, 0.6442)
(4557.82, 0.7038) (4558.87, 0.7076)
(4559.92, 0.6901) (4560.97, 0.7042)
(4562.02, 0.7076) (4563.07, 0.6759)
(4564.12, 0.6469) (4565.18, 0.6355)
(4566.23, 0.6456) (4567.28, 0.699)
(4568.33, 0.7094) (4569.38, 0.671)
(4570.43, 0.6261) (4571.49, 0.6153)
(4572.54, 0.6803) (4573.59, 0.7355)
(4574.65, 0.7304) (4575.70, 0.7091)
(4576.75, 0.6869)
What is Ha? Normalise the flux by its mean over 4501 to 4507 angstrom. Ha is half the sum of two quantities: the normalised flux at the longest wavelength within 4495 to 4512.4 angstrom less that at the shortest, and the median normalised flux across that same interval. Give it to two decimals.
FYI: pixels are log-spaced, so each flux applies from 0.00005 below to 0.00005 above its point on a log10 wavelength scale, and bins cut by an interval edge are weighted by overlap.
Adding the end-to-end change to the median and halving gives 0.54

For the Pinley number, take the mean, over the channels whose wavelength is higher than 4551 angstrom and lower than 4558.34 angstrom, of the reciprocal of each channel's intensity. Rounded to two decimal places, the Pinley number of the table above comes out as 1.64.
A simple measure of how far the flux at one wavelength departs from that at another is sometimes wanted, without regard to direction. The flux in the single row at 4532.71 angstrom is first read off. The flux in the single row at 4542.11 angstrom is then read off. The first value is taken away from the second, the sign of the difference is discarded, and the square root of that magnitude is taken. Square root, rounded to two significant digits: 0.44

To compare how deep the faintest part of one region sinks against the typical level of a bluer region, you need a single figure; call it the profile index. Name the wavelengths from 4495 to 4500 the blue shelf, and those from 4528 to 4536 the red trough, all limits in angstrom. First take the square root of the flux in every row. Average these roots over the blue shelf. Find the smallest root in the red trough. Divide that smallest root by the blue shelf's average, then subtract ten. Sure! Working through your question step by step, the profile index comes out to -9.23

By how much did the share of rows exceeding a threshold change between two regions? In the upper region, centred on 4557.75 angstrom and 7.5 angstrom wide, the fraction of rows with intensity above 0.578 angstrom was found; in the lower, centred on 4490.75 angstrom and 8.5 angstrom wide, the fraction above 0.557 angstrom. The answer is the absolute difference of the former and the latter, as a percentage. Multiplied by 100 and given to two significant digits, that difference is 23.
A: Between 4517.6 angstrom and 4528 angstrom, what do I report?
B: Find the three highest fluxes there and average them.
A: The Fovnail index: 0.619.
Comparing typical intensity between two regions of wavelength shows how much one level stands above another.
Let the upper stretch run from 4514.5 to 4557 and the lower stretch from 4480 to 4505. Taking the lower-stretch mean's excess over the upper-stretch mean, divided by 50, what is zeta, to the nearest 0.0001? 0.0003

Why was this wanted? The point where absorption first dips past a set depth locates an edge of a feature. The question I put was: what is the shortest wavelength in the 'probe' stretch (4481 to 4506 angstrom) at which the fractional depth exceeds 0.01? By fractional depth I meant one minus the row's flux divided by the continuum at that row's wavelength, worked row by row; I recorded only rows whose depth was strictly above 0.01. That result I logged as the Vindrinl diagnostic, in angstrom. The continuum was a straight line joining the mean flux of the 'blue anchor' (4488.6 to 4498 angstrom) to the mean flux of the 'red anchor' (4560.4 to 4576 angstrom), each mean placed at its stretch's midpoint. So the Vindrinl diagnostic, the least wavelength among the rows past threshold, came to 4481.85 angstrom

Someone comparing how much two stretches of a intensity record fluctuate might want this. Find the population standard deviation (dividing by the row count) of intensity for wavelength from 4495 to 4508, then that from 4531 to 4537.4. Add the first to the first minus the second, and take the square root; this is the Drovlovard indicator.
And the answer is 0.18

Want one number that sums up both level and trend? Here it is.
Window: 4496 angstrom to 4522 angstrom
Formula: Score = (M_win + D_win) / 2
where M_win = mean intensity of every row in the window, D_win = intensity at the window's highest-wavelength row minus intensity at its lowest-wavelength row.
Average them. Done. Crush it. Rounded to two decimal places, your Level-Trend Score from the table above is 0.36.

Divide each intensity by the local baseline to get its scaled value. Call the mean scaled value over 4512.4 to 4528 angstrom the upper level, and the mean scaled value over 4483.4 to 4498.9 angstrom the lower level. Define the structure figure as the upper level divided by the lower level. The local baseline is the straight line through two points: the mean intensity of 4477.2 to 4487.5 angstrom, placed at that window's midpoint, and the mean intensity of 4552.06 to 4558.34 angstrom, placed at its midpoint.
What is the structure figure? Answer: 0.99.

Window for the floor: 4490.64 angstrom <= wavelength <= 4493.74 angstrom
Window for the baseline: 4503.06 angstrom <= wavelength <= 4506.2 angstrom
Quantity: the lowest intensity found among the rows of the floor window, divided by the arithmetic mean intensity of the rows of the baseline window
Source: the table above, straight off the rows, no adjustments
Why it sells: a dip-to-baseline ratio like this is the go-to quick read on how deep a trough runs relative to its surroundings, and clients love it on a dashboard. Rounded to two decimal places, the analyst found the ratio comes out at 0.86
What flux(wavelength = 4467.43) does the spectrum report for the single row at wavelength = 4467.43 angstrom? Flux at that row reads 0.5488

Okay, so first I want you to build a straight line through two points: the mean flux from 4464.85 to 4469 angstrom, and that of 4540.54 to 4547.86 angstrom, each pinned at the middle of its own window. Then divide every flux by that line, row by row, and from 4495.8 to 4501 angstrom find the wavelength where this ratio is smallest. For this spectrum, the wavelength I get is 4496.32 angstrom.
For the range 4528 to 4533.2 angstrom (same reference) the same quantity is 4528.53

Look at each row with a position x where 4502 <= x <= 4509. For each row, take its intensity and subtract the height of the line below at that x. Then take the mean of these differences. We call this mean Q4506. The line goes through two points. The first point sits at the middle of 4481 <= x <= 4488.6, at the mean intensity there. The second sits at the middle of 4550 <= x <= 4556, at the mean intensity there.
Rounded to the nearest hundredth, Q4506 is 0.08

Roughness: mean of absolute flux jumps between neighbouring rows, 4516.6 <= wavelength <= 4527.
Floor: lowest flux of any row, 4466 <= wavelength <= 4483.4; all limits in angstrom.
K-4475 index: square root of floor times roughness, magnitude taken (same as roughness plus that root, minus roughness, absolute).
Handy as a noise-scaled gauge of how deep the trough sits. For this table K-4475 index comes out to 0.124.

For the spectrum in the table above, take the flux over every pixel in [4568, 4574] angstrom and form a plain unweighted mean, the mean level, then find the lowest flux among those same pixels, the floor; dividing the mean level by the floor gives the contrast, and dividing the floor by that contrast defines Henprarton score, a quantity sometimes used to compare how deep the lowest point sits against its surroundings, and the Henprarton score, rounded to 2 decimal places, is 0.56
